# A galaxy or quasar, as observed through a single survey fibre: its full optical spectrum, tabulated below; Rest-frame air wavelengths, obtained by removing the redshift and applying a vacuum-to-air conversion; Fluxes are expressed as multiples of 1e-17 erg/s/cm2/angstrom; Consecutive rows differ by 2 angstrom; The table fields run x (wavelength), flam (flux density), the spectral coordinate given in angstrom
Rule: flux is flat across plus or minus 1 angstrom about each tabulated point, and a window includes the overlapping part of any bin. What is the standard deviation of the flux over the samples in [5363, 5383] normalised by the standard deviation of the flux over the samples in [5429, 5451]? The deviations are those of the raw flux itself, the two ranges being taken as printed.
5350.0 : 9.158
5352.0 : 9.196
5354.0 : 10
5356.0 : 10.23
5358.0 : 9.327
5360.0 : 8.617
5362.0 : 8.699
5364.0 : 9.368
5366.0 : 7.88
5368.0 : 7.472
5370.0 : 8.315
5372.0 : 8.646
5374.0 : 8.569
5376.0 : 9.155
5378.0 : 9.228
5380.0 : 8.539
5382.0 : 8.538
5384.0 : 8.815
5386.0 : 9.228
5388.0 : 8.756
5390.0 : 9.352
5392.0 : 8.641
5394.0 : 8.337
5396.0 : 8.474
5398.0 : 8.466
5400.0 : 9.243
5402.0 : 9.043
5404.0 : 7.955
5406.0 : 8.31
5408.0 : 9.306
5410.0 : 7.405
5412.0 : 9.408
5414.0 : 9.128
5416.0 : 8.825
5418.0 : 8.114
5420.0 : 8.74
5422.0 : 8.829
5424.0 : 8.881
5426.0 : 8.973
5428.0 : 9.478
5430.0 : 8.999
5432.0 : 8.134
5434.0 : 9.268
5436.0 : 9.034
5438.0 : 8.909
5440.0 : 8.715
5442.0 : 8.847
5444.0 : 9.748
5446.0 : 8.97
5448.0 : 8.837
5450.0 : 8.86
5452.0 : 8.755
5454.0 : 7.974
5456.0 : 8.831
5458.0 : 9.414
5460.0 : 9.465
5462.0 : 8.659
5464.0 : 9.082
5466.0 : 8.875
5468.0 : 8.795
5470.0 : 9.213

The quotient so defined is 1.5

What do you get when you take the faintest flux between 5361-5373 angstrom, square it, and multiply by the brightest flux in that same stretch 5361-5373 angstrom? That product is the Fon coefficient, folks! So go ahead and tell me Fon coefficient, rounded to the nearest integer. 523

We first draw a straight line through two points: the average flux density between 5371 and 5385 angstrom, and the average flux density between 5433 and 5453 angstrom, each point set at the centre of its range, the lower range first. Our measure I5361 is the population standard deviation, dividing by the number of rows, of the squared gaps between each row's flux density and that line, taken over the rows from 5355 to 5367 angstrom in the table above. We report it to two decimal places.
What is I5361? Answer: 0.79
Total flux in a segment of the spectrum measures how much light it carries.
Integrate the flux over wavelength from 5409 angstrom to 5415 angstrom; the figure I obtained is 52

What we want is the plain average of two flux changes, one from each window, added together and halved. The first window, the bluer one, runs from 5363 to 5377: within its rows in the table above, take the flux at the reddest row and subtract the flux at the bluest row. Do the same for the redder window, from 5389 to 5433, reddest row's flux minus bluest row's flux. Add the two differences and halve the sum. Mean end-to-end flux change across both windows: -0.7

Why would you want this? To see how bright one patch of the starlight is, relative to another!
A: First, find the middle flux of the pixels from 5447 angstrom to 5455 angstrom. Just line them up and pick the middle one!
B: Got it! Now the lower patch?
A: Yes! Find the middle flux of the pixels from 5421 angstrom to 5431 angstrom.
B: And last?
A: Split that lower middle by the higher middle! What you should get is 1.02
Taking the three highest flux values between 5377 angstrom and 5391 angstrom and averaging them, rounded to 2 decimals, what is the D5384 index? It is 9.27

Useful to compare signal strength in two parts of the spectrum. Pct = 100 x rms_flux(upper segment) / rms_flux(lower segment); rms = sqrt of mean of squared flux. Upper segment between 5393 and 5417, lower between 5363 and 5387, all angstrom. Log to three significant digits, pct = 100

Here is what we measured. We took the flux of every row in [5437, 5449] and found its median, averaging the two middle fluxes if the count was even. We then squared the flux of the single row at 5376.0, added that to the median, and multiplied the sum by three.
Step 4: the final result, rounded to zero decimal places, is 278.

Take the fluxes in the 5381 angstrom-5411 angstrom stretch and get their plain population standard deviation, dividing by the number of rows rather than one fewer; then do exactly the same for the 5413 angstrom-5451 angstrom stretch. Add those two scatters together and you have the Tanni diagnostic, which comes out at 0.89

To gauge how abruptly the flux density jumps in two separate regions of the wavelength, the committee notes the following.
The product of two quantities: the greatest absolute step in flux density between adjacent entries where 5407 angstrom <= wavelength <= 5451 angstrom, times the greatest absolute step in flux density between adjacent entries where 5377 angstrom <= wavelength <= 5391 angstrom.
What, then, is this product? 1.4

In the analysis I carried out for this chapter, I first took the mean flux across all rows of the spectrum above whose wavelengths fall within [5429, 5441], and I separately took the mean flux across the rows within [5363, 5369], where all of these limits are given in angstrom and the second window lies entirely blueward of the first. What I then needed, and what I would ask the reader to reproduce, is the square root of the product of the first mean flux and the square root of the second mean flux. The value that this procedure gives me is 5.04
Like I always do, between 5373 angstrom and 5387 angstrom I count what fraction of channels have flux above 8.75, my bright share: 0.57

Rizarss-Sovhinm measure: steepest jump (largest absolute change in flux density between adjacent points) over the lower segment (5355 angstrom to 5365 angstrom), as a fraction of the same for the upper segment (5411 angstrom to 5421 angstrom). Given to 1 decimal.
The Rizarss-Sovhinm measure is 1.3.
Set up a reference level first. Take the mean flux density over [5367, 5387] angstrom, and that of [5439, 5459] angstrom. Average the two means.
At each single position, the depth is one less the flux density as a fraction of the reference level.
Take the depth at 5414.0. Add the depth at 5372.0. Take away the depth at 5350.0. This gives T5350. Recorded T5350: 0.02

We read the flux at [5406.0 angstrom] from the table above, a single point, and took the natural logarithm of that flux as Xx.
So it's 2.12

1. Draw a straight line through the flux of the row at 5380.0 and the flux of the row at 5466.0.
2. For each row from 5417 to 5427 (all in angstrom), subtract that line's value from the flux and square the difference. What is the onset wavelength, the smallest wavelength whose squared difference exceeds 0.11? 5418.0 angstrom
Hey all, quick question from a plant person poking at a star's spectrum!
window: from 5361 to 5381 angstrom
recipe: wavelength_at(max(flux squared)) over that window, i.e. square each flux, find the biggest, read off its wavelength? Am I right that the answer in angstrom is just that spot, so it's 5364.0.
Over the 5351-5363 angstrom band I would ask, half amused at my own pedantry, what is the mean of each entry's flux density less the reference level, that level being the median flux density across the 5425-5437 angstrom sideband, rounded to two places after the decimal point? 0.33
